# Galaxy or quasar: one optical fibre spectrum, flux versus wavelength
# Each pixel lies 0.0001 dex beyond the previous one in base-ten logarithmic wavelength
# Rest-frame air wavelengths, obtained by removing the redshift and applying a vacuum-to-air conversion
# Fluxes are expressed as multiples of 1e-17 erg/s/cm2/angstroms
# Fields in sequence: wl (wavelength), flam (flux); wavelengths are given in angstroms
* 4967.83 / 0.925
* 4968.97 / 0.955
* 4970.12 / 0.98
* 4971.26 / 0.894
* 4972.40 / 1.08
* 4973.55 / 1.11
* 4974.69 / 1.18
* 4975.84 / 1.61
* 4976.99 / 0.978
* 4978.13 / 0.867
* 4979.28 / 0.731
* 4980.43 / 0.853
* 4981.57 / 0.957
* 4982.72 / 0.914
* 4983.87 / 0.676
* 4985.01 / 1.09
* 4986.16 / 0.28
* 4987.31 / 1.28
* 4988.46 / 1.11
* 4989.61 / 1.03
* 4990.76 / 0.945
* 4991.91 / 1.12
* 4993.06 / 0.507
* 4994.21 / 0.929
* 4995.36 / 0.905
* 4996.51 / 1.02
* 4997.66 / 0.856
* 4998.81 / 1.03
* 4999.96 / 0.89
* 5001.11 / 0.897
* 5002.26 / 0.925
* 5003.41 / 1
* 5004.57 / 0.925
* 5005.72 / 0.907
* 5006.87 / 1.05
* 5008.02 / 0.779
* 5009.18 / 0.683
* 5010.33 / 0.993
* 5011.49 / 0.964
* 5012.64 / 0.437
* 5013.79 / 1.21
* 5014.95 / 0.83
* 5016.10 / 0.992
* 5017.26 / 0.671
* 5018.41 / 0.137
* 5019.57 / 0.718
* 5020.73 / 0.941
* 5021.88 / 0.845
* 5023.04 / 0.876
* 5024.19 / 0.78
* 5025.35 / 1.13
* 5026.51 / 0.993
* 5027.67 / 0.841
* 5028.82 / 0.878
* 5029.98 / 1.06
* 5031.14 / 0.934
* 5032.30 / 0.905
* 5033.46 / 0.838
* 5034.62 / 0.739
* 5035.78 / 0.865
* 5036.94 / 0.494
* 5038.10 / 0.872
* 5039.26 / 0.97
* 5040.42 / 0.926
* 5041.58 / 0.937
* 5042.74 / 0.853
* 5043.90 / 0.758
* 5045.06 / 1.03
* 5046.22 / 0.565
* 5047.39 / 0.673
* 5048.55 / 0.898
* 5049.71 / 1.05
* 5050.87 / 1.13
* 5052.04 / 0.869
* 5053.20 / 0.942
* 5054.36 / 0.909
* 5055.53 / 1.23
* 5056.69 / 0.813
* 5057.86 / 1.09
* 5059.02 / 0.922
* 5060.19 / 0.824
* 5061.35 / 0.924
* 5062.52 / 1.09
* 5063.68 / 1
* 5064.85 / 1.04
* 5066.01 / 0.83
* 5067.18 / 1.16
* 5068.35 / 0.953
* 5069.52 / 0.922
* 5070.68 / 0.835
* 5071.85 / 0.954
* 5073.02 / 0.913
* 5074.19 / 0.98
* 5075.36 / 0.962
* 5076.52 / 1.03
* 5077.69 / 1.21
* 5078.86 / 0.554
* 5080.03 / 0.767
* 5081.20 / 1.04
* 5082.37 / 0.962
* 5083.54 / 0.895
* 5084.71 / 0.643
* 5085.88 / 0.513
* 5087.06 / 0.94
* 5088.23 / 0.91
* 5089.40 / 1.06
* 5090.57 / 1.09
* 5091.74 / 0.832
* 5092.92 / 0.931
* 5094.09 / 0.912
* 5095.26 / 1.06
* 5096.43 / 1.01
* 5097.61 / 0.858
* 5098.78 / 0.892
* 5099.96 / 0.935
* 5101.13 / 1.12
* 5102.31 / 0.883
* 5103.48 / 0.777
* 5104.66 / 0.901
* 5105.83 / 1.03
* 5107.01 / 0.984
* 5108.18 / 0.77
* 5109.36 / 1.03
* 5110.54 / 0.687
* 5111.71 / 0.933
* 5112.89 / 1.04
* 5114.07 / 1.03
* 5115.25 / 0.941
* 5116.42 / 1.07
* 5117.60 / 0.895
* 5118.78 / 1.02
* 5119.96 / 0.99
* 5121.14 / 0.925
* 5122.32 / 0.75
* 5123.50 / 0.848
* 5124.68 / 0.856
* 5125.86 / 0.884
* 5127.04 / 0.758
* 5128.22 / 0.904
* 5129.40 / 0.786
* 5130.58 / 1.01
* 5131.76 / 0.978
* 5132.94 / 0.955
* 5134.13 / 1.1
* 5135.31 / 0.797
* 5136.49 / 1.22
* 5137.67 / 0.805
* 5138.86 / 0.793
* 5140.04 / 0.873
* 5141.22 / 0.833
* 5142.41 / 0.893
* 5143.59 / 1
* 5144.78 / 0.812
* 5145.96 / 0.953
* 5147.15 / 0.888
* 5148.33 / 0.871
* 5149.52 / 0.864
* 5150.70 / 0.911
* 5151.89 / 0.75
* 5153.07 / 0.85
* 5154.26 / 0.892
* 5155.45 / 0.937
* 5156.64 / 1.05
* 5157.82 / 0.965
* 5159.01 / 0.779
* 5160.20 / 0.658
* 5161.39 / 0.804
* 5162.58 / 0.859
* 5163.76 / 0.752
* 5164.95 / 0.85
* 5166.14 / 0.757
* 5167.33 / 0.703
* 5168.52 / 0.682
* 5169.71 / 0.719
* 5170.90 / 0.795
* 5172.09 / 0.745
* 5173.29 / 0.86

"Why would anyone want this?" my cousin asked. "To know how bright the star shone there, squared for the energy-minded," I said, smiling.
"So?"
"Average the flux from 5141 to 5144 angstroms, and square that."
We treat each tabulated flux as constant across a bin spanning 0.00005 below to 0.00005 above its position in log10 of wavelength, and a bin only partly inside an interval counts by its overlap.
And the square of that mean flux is 0.83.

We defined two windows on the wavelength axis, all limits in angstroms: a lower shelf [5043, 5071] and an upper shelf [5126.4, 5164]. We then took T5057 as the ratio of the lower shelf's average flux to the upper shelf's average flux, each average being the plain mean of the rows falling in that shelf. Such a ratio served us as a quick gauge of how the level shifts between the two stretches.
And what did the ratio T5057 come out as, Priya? 1.06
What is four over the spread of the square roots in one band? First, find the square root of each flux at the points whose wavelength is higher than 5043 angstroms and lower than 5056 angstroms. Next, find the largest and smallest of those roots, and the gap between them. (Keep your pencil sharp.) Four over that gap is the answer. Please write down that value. 11.2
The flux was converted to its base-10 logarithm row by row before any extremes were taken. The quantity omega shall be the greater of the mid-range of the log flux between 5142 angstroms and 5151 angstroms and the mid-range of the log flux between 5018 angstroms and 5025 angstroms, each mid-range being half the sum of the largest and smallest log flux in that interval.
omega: -0.045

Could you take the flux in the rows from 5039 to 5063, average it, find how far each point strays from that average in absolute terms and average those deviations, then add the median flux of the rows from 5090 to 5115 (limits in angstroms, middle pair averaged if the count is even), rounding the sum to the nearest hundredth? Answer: 1.04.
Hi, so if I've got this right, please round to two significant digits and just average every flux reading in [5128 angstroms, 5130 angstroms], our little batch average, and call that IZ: 0.84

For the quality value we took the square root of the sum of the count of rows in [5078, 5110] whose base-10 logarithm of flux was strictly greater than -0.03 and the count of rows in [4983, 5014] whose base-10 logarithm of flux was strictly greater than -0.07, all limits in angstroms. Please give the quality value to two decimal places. 5.74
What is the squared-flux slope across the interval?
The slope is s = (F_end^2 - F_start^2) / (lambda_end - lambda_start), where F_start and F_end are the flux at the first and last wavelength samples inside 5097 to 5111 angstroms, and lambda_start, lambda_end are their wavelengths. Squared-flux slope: -0.020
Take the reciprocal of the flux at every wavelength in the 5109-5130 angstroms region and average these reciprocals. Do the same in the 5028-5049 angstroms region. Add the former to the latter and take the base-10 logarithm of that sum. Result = 0.371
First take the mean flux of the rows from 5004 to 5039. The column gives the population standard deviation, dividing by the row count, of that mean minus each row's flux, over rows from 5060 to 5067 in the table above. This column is 0.101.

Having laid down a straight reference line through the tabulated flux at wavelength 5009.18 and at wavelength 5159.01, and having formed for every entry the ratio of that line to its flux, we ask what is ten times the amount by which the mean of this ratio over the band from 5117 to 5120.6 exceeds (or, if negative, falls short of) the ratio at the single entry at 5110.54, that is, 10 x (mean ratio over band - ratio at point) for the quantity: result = -3.1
